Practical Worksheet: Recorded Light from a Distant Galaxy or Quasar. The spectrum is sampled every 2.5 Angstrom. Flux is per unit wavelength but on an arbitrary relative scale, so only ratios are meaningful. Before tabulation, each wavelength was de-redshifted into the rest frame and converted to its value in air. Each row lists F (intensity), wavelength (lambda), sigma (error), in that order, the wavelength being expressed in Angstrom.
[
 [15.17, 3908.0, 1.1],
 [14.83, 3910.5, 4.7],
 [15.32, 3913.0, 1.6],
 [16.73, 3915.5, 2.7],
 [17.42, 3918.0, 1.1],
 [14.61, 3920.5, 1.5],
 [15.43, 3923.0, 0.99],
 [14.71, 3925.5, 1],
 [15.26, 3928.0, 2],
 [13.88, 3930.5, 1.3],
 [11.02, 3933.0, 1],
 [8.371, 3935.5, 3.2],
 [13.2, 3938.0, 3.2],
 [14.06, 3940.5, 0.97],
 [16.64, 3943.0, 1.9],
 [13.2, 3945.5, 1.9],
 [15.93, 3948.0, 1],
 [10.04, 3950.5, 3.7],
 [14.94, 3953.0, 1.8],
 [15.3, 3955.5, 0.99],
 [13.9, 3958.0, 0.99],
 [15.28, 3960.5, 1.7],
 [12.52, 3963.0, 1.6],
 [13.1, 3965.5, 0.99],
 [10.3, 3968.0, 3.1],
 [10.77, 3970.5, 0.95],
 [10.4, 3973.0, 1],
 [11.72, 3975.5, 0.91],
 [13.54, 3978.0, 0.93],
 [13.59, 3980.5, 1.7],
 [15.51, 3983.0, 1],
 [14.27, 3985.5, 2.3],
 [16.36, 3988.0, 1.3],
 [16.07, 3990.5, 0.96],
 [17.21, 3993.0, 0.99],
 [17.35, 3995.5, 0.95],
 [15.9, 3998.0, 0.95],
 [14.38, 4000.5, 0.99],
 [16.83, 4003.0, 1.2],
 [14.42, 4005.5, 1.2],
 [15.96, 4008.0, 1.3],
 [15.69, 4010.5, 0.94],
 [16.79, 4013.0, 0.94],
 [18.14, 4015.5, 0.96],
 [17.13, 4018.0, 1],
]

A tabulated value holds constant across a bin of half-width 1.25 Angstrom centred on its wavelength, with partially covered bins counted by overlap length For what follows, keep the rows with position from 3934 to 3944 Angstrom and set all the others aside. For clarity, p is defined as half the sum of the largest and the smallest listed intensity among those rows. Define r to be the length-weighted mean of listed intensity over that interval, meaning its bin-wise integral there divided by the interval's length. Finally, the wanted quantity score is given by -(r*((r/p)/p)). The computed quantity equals -1.07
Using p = 13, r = 12.9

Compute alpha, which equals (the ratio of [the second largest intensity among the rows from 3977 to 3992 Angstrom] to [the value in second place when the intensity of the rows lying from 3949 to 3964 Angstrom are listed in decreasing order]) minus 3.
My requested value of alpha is -1.9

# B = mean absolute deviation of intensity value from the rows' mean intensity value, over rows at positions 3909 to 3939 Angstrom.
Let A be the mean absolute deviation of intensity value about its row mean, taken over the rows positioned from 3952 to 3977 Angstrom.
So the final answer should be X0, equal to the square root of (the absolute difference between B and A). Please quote 0.25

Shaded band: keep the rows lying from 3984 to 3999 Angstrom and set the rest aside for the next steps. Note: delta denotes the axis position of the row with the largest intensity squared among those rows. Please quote 3995.5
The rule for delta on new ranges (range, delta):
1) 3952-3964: 3955.5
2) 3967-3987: 3983.0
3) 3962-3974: 3965.5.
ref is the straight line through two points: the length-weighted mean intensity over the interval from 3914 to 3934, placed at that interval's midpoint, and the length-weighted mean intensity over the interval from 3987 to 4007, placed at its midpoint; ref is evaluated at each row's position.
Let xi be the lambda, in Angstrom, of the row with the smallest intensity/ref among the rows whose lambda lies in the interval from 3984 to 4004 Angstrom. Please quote 4000.5 Angstrom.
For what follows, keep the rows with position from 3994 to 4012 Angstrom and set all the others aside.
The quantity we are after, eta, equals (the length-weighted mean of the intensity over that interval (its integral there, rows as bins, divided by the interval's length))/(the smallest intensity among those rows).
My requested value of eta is 1.10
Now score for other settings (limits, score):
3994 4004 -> -1.03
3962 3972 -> -0.99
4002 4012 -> -1.01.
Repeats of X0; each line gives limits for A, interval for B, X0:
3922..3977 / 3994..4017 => 0.93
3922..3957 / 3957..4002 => 0.12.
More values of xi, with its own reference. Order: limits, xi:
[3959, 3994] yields 3968.0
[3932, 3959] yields 3935.5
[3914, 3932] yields 3930.5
